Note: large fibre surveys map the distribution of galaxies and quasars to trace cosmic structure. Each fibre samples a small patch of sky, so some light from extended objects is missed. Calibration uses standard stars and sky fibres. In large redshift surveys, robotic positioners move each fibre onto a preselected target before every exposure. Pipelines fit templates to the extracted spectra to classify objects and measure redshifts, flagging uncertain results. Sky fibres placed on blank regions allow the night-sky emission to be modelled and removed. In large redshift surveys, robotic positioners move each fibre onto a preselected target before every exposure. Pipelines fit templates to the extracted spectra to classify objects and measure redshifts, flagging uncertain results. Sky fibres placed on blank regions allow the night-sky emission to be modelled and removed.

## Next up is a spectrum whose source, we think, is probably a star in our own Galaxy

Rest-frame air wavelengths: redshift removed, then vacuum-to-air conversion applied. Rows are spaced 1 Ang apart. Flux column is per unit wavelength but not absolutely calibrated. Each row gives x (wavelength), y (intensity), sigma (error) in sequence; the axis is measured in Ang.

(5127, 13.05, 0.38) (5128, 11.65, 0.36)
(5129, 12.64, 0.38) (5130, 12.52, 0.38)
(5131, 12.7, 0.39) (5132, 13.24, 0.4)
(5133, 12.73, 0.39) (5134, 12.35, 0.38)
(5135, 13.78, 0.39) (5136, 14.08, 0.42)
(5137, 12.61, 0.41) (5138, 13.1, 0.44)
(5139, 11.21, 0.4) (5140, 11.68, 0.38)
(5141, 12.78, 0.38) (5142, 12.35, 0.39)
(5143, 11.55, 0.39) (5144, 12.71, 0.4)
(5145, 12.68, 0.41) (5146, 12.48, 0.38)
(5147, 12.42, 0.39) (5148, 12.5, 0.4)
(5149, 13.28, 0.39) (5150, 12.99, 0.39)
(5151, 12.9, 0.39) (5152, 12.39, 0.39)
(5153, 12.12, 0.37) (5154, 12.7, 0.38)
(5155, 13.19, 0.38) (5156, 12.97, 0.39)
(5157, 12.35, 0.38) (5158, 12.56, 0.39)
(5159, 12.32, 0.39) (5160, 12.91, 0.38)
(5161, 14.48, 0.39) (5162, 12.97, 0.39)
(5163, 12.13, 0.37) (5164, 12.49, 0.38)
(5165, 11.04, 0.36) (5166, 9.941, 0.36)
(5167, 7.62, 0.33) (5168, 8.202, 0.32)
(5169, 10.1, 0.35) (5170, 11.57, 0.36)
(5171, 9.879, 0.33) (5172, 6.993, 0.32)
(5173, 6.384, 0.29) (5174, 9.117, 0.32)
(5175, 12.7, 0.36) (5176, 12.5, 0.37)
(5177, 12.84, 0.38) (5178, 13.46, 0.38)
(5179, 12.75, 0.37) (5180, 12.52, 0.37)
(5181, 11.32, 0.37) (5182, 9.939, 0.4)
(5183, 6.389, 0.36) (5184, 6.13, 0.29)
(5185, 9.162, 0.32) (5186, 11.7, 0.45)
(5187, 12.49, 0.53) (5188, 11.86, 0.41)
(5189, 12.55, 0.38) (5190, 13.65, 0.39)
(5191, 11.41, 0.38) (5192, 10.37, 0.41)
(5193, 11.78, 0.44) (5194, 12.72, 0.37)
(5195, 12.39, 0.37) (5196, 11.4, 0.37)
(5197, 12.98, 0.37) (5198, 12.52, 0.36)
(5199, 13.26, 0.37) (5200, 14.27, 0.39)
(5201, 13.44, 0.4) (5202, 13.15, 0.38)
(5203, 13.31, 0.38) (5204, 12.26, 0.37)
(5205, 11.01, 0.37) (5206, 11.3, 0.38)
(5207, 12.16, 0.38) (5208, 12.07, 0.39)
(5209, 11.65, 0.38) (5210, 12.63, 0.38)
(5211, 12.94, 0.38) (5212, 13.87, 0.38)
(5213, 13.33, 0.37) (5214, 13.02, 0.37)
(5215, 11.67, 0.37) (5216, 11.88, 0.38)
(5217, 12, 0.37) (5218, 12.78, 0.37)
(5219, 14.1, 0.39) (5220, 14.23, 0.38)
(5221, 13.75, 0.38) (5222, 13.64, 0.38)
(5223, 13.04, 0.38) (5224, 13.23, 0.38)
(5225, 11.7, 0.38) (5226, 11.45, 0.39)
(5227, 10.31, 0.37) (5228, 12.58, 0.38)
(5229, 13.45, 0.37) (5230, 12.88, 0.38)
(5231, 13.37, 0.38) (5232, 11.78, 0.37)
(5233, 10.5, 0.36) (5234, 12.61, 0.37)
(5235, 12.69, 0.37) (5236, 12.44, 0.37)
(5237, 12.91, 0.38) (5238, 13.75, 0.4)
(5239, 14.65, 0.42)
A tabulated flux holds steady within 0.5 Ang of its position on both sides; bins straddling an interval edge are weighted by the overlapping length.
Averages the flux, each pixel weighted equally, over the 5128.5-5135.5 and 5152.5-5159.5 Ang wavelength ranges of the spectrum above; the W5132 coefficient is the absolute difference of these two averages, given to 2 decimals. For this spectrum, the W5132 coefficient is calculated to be 0.25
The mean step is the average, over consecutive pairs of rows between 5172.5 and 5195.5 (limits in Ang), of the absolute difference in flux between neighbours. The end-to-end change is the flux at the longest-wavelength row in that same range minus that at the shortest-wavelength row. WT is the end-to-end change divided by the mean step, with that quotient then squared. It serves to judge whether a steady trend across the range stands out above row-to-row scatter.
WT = 20.0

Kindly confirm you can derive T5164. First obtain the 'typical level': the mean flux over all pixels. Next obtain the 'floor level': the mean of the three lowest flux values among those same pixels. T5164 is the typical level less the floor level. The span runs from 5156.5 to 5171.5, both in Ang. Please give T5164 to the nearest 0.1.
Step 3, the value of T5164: 2.8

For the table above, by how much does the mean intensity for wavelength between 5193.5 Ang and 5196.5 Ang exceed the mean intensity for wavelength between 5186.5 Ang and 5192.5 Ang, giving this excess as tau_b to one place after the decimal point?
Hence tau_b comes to 0.1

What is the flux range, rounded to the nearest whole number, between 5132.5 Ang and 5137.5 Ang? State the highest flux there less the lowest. 2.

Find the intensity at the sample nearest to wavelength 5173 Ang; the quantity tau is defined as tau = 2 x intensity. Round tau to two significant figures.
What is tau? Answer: 13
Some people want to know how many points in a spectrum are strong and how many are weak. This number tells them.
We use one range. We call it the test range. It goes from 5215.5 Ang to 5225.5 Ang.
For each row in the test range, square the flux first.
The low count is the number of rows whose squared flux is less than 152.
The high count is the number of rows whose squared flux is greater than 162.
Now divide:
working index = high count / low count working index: 2.3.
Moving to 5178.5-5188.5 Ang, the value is 0.1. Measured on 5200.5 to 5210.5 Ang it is 0.5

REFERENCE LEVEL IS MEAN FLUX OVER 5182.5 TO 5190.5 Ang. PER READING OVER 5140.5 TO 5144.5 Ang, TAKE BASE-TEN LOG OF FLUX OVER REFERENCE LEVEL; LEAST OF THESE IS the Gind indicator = 0.04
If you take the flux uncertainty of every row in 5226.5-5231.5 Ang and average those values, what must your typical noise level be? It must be 0.376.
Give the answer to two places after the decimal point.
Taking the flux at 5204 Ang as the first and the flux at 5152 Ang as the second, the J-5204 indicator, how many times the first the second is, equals 1.01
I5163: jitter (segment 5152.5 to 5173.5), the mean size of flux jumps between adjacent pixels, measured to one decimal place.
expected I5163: 1.1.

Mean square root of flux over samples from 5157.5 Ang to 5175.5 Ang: 3.26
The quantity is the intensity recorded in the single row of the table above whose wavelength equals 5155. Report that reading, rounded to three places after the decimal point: 13.190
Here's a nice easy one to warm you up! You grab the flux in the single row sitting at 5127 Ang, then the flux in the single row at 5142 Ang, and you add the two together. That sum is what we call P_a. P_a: 25.4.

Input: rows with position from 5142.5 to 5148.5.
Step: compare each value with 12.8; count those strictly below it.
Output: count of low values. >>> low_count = 6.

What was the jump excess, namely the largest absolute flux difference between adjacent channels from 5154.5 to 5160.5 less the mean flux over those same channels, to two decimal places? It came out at -12.10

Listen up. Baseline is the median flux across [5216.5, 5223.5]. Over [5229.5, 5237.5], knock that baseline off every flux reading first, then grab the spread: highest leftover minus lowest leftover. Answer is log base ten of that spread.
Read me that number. 0.46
